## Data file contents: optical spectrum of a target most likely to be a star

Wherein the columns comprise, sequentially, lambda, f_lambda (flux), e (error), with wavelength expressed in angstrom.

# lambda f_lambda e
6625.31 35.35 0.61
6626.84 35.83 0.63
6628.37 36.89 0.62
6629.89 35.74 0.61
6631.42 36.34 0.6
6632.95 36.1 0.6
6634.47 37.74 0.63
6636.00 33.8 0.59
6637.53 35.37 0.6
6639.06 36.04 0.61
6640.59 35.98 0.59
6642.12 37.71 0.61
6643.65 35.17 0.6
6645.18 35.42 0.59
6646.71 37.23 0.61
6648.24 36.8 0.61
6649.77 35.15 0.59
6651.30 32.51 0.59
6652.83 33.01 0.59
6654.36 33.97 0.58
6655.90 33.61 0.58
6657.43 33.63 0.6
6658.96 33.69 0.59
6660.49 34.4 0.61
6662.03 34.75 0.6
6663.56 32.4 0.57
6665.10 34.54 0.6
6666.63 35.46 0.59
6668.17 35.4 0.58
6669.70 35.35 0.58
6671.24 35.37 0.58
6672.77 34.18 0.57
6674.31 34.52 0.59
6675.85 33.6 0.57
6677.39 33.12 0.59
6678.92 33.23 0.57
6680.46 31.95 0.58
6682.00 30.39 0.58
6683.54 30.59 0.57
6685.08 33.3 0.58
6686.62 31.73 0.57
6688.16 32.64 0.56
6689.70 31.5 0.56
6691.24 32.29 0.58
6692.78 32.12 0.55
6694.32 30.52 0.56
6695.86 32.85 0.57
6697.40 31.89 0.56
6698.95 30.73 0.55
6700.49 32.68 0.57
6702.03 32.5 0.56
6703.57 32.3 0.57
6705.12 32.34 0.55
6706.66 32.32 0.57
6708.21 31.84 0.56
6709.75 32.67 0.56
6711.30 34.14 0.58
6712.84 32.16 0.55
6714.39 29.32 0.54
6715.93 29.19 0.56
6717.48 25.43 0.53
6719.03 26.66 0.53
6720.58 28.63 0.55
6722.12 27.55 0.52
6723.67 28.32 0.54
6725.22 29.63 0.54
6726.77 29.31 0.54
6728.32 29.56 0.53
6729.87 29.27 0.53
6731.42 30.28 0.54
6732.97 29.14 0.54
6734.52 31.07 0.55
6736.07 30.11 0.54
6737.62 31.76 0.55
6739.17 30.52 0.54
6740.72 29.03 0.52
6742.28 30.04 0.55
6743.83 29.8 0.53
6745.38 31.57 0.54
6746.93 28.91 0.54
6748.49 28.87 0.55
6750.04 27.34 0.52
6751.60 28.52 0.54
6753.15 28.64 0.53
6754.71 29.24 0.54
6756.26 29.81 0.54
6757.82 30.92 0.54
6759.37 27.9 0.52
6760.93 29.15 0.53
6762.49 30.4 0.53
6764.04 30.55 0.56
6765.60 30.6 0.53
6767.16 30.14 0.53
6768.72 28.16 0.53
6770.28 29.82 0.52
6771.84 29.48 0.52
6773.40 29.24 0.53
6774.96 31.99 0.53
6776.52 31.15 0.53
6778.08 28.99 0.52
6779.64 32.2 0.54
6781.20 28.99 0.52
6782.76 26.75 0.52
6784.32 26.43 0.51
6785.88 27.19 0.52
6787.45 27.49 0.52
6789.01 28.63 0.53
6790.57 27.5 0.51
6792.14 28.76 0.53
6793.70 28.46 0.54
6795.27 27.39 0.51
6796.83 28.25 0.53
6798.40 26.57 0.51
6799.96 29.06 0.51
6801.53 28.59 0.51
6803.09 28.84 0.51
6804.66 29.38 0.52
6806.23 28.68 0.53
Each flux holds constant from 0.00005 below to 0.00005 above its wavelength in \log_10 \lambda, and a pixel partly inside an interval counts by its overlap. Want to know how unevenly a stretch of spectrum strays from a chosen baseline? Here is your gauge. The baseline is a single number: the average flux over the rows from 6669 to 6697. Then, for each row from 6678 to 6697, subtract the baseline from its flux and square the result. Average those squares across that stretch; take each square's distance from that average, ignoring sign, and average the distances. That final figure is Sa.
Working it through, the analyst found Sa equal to 1.7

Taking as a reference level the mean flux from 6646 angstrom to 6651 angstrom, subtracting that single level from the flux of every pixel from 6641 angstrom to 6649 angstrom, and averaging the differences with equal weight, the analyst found 0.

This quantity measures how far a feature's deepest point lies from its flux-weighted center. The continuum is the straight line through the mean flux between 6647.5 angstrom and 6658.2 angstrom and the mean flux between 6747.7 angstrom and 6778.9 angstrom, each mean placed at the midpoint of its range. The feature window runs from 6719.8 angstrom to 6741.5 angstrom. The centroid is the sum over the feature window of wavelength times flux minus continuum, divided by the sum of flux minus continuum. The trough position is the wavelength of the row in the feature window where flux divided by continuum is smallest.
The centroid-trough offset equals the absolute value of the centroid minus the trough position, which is 3.9 angstrom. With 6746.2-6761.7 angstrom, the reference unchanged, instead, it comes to 1.7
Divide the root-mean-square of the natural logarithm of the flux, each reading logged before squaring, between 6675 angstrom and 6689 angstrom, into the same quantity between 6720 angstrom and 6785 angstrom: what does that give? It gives 0.974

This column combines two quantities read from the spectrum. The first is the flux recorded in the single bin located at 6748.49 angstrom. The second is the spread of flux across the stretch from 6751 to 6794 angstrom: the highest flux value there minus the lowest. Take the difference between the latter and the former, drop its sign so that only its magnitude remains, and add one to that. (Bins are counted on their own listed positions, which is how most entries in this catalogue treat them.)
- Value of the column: 24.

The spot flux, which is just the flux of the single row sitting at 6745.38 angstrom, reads 31.57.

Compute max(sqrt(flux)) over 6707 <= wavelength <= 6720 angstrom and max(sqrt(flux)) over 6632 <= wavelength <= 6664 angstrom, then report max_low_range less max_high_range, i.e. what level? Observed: 0.3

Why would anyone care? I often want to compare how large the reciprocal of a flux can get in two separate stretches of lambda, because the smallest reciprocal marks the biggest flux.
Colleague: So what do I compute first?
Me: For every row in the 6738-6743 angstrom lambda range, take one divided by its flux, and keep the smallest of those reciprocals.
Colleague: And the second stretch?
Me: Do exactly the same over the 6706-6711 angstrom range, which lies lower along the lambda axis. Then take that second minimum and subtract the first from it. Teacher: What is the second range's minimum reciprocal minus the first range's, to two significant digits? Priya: -0.0022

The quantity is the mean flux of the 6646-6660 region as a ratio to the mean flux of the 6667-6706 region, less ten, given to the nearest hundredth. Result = -8.95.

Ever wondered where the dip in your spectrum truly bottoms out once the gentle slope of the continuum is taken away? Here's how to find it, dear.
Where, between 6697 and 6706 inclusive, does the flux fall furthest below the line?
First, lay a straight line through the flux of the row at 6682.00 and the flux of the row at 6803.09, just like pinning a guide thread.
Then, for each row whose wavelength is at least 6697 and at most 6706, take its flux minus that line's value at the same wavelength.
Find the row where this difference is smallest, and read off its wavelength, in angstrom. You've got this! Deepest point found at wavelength 6698.95 angstrom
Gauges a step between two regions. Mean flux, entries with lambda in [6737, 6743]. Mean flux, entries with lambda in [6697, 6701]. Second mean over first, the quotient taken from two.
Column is 0.95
